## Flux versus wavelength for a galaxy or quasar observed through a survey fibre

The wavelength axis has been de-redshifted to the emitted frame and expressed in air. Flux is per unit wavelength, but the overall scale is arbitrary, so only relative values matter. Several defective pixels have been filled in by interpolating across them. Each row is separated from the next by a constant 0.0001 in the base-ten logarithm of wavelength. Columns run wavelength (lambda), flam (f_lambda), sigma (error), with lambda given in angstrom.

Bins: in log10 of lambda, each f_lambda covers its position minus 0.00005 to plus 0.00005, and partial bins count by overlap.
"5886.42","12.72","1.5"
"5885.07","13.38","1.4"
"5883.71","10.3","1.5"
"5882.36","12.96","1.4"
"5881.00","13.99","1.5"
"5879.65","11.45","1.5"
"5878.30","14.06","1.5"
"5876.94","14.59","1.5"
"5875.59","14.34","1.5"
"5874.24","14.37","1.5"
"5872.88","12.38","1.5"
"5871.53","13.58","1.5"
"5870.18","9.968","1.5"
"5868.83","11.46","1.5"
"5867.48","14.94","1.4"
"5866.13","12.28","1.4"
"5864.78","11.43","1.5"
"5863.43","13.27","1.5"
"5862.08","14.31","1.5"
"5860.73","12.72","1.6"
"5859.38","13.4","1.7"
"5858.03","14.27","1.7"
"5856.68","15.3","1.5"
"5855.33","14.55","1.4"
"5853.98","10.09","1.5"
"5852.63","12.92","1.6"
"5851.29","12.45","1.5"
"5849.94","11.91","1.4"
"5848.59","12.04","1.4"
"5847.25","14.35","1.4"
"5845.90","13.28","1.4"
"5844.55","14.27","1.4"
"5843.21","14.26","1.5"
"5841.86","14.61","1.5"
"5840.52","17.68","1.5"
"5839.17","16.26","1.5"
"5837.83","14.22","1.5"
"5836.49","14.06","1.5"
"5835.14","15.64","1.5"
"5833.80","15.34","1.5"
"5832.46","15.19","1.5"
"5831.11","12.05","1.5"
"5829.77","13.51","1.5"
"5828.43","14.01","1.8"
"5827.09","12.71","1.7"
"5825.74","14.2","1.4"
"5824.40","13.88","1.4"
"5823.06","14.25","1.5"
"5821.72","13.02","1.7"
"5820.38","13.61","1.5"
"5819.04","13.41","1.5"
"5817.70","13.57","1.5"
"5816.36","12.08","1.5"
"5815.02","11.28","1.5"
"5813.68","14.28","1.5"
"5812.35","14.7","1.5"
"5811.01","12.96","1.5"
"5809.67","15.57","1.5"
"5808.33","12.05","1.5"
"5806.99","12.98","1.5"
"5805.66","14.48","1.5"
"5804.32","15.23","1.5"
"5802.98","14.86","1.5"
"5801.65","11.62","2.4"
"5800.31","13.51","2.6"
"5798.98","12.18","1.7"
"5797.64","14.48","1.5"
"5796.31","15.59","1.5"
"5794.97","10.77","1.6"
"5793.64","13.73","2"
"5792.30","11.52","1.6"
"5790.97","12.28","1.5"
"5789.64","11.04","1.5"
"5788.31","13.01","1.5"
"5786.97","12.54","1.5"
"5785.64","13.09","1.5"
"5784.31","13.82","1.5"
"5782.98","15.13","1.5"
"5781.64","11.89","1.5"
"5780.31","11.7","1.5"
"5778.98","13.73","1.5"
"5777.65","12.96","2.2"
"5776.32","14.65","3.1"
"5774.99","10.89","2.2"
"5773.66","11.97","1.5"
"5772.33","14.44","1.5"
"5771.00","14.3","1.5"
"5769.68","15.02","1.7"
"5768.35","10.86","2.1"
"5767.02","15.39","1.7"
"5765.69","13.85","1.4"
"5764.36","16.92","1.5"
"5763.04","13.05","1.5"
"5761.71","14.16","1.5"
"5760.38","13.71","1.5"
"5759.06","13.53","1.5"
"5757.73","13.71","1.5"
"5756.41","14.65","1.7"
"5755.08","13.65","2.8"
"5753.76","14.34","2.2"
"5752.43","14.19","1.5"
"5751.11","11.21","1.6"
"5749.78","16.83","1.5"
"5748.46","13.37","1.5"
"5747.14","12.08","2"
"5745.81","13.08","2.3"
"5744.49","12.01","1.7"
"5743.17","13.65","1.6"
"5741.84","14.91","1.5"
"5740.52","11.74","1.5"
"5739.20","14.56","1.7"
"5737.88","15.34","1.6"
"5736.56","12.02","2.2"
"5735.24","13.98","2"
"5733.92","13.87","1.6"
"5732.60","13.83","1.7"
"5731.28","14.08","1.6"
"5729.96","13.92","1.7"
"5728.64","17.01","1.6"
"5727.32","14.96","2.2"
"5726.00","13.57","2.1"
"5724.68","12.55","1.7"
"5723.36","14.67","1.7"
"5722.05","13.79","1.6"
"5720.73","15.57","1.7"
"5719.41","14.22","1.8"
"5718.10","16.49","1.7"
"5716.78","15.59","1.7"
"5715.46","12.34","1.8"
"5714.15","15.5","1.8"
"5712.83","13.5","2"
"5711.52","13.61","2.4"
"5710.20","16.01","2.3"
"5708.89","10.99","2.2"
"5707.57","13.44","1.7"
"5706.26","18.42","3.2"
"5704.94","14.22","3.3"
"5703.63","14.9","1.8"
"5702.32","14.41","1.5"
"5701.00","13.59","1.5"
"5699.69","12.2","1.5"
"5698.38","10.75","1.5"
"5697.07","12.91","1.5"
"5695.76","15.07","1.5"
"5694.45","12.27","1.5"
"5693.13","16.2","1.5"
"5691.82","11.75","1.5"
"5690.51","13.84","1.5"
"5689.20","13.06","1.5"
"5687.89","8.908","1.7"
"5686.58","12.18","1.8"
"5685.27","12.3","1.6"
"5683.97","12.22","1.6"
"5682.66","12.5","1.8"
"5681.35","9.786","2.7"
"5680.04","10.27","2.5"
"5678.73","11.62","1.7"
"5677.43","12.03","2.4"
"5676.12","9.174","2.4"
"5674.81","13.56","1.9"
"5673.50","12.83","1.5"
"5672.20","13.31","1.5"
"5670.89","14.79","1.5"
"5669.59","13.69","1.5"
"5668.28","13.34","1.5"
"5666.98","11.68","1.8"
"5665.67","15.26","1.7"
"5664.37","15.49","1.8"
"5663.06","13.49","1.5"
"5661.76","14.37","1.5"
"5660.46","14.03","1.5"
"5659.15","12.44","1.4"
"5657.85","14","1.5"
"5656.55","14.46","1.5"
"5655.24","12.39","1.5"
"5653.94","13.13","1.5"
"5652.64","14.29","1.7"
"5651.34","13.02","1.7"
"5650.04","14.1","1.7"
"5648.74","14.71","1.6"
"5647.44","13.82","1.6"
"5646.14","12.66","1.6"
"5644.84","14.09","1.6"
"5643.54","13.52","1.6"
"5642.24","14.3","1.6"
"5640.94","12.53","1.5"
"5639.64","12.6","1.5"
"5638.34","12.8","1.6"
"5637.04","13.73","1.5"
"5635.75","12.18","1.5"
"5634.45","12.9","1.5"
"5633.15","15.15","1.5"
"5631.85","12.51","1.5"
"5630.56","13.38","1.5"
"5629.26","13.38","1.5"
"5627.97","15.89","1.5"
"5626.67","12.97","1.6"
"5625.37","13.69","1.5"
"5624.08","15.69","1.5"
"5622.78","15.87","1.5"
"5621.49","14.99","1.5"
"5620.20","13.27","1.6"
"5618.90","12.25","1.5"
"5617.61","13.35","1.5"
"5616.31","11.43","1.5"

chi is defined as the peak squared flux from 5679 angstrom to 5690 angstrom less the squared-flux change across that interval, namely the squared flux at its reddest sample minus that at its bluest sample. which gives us 105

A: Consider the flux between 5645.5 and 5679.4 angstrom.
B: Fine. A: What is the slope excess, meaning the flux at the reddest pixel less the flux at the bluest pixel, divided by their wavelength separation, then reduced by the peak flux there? -15.5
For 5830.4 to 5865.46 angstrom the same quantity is -17.7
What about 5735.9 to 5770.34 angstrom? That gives -16.8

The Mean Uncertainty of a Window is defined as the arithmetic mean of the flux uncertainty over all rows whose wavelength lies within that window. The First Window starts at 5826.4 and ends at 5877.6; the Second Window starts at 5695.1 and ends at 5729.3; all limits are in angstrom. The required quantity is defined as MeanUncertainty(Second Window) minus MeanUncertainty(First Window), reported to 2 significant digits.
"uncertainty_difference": 0.39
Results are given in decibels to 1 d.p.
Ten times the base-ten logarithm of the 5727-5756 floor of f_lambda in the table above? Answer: 10.5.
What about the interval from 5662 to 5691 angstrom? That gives 9.5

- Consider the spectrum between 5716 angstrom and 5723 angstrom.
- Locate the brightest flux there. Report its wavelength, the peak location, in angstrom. 5718.10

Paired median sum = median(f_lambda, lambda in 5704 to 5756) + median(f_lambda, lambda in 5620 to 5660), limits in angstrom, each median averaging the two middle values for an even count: 27.4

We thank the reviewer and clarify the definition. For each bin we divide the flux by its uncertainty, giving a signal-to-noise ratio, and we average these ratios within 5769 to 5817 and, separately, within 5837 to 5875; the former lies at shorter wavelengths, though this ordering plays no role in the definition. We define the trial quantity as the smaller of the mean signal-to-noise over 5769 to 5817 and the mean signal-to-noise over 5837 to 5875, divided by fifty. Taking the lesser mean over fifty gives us 0.164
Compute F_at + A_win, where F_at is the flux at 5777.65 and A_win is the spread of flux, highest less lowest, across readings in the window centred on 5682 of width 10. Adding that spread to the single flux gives 16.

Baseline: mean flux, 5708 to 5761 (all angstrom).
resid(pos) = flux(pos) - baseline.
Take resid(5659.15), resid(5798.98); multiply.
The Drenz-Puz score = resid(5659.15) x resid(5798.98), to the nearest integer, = 3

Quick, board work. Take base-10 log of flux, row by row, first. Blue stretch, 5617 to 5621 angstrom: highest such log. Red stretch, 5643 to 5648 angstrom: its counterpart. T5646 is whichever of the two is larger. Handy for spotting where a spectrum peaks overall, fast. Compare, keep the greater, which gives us 1.15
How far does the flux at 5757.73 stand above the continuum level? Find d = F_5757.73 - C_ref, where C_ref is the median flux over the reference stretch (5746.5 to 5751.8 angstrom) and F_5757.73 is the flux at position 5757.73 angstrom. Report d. 1.0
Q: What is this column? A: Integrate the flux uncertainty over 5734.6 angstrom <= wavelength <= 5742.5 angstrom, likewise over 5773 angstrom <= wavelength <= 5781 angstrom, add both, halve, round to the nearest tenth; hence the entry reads 14.9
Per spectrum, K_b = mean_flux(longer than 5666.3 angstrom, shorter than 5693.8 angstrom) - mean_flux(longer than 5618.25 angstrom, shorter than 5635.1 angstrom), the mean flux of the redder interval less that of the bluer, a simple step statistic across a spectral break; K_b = -1.7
